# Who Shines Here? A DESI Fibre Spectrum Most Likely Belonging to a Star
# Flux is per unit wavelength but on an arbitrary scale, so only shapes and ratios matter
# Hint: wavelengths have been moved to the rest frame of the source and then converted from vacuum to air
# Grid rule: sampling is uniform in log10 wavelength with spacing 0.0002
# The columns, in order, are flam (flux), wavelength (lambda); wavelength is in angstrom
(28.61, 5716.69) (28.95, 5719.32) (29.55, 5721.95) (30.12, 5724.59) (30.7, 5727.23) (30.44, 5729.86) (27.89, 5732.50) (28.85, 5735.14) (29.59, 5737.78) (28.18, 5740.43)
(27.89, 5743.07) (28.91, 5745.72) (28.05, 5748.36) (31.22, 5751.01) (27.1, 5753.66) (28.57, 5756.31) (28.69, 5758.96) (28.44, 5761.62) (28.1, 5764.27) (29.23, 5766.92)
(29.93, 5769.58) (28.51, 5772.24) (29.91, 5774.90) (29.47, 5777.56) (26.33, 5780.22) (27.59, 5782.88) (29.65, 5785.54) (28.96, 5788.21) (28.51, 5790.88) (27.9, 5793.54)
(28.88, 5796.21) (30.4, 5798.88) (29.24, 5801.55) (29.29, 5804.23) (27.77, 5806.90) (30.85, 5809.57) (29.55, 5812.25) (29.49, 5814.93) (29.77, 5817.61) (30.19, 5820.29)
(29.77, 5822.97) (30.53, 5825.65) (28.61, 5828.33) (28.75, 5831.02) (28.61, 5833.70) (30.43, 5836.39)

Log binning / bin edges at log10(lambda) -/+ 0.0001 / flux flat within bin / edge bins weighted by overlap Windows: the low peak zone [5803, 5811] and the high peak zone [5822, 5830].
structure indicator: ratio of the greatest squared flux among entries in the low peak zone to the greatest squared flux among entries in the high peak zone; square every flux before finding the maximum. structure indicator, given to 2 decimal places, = 1.02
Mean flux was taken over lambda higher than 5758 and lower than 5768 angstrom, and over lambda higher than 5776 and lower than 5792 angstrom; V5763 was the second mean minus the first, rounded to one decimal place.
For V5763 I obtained -0.2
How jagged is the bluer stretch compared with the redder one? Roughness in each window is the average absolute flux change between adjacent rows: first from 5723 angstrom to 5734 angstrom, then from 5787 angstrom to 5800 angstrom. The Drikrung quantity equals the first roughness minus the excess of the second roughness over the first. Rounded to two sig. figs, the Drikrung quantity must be 1.4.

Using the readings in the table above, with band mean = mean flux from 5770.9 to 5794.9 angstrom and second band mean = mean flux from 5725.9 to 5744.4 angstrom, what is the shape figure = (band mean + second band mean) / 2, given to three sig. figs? 28.8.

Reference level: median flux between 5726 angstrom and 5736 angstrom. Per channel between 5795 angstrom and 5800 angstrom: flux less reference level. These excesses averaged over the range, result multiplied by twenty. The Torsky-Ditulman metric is 0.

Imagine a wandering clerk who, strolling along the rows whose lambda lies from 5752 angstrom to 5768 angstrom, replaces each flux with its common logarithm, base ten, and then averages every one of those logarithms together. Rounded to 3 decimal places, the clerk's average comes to 1.453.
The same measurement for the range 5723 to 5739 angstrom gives 1.471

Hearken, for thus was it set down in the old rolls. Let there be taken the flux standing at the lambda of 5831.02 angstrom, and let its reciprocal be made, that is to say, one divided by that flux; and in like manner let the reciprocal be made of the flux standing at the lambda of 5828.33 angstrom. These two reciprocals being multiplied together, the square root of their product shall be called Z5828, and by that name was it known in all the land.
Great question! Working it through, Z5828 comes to 0.0349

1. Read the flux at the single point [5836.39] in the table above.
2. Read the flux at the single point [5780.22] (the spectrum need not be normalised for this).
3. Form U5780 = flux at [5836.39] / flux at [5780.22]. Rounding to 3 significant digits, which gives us 1.16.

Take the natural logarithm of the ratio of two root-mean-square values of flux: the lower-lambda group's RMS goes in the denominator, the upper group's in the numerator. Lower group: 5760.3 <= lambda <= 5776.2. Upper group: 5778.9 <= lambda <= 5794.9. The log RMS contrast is -0.03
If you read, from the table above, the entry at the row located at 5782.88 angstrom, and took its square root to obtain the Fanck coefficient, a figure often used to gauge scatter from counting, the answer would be 5.25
